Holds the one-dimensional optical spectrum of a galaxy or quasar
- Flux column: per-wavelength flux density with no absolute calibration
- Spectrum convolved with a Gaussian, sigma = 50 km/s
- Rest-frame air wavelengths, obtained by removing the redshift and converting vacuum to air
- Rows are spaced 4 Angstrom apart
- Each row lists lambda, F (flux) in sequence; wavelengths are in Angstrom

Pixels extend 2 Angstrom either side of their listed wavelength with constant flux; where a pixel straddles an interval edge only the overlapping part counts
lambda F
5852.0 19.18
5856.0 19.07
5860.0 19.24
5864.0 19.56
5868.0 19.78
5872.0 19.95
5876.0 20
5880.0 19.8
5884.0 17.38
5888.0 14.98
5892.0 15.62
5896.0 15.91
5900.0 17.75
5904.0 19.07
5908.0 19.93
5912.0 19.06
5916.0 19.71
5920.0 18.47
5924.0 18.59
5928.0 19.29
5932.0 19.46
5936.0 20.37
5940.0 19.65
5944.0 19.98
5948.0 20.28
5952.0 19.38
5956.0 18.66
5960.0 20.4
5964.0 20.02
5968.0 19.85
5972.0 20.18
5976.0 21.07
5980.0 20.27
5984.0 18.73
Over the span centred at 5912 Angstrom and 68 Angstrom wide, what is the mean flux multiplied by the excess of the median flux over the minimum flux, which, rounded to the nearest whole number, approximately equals 76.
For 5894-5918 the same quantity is 59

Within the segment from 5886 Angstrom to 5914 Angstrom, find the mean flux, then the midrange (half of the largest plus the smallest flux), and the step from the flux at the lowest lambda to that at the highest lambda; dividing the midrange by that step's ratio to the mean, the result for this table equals 75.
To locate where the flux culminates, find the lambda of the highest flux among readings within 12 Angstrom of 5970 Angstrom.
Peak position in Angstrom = 5976.0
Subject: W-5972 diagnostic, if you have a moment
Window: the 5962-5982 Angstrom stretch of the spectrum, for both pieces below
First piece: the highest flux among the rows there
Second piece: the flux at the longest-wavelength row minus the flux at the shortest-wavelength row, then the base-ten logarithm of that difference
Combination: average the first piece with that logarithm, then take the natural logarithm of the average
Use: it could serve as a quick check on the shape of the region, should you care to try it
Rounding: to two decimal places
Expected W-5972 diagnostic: 2.33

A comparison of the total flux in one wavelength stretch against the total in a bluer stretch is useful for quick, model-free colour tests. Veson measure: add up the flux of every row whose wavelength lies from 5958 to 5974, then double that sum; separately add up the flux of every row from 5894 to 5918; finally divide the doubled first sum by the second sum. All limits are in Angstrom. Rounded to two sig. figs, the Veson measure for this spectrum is 1.4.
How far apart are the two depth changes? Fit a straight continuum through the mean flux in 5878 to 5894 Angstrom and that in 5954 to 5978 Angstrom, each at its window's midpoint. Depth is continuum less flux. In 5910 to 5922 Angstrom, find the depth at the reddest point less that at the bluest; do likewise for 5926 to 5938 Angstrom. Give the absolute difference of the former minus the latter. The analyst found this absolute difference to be 1.7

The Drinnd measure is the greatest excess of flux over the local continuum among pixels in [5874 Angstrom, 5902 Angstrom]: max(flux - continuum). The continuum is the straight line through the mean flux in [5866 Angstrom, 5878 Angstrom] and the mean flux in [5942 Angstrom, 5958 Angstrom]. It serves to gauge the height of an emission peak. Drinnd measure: 0.11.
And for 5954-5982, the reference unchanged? 1.61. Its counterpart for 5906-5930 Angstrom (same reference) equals 0.17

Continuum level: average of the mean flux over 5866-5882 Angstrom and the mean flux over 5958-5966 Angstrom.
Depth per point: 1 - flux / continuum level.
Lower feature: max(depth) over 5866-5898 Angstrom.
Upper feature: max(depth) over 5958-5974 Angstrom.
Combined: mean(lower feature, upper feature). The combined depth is 0.131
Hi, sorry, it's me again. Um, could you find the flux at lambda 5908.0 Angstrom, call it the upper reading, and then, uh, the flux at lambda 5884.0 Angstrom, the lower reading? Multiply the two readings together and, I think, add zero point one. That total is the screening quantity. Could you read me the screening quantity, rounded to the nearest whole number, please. 346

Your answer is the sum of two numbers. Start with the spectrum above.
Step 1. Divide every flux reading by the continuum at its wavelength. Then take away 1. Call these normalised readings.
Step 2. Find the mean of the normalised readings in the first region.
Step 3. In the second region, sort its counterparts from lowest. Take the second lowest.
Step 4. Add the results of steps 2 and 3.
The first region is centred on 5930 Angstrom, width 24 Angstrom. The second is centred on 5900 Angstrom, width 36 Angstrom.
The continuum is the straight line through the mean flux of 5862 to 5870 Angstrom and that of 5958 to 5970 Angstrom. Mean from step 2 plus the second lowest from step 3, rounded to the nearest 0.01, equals -0.24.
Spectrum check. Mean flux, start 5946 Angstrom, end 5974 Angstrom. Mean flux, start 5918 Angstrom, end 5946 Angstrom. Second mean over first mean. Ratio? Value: 0.98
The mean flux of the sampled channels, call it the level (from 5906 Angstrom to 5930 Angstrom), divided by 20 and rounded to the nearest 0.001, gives 0.959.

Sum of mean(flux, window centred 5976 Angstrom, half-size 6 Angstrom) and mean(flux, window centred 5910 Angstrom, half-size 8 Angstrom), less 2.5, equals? 37.4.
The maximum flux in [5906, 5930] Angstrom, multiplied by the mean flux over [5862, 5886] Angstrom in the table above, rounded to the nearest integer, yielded 387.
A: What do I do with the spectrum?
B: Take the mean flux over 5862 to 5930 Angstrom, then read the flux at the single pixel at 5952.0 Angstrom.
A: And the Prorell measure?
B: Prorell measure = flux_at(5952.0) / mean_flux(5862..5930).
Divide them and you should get 1.05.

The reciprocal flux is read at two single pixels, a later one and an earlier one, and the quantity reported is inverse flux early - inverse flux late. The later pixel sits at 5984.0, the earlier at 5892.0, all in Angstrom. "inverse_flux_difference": 0.011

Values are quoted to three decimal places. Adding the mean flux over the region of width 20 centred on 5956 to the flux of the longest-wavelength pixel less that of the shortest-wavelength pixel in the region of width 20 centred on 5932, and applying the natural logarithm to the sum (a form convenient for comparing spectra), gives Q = 3.035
